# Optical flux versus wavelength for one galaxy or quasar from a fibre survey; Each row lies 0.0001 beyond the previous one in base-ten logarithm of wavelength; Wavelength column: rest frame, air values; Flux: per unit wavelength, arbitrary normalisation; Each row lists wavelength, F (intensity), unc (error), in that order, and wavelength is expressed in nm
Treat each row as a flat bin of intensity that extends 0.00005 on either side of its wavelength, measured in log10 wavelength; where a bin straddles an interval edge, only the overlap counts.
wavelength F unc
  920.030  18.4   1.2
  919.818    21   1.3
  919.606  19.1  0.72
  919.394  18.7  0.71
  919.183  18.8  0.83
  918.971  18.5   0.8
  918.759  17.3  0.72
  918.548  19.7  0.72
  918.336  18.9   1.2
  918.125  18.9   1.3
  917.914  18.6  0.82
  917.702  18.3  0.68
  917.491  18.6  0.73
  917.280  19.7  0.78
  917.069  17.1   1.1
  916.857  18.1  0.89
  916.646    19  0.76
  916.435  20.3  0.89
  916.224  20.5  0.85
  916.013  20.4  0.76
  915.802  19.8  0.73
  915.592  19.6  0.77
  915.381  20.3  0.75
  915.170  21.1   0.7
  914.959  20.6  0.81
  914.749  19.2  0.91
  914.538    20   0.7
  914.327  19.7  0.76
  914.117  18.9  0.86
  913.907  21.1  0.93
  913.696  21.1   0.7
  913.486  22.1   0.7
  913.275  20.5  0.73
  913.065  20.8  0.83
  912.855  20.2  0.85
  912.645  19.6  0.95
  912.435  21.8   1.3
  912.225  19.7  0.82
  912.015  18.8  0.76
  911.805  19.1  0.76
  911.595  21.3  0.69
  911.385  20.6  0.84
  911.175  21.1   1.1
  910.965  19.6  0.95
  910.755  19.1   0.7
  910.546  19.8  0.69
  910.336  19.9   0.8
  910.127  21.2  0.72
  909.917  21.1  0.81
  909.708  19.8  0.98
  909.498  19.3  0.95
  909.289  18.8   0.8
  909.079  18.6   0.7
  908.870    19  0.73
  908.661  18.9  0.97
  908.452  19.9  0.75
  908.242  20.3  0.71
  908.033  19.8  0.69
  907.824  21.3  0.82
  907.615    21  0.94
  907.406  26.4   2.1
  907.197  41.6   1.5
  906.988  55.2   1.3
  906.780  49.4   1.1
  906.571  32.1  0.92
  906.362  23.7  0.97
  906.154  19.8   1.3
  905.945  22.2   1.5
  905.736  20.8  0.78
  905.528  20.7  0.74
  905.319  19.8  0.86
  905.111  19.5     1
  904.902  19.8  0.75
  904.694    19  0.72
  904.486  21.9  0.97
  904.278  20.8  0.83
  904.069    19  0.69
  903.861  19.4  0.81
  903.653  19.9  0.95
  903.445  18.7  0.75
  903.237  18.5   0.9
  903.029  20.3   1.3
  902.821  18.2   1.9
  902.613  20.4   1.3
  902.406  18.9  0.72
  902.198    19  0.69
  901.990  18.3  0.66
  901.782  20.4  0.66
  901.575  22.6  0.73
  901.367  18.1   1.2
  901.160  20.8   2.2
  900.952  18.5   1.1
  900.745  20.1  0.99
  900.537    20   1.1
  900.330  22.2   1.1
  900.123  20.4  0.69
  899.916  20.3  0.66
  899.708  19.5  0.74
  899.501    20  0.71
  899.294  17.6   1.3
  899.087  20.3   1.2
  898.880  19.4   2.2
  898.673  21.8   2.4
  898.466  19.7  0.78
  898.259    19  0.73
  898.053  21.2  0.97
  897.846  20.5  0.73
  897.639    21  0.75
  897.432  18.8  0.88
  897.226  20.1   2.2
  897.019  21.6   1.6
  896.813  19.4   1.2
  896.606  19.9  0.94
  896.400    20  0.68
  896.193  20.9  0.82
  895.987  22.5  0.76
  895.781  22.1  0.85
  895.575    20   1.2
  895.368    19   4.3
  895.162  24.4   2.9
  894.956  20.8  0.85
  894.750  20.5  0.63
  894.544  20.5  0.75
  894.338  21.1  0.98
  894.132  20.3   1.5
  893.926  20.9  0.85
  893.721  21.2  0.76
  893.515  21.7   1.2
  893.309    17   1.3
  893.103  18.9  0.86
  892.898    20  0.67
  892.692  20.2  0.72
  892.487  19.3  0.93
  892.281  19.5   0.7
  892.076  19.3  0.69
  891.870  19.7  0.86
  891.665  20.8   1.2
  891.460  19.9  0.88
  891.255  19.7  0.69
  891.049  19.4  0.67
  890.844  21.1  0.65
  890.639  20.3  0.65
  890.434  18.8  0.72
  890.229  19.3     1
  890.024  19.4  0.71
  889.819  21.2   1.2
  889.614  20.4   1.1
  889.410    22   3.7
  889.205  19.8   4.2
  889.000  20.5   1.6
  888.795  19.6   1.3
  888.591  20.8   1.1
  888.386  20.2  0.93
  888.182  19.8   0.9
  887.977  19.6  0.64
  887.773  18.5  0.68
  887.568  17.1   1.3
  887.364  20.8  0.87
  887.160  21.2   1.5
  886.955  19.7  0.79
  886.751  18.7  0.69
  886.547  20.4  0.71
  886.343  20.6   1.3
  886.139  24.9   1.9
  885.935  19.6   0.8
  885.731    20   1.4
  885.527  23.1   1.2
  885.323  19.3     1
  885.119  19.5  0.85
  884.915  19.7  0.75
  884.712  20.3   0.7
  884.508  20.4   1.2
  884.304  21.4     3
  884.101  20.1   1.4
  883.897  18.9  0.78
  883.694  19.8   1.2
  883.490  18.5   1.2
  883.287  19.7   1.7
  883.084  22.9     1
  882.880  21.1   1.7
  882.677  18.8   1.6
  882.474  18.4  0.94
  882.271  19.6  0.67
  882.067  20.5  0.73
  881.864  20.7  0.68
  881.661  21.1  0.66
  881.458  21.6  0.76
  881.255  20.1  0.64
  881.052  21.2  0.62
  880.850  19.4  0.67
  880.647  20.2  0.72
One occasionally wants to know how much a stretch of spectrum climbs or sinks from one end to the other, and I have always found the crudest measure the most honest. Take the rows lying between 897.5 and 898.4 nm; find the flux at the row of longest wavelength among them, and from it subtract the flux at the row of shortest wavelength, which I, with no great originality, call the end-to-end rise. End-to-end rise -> -2.0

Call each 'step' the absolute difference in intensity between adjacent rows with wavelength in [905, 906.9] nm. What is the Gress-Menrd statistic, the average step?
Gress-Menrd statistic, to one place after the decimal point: 4.3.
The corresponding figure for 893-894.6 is 1.3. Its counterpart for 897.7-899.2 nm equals 1.5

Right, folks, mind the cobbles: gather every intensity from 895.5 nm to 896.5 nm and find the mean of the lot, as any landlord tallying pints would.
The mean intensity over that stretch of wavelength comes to 21.1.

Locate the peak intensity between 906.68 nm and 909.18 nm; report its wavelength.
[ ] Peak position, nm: 906.988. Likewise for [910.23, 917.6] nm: 913.486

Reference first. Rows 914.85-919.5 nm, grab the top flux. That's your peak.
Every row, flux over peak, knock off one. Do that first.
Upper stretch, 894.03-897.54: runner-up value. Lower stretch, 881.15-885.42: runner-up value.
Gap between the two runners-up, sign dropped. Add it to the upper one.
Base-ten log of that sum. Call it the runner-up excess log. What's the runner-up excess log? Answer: -1.0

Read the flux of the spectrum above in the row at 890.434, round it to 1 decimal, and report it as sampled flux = 18.8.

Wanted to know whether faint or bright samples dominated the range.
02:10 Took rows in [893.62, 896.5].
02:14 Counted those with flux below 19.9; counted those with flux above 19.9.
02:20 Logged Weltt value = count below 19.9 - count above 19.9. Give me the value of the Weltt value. -12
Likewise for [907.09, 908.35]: -4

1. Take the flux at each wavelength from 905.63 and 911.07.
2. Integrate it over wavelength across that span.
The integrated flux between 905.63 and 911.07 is 131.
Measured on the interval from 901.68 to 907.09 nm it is 124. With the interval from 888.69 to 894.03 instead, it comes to 107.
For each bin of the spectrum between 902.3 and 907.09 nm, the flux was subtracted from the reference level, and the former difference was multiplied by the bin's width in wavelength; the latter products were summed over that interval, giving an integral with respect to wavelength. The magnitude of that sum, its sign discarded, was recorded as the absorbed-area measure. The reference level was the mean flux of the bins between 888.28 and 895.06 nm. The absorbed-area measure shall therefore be 16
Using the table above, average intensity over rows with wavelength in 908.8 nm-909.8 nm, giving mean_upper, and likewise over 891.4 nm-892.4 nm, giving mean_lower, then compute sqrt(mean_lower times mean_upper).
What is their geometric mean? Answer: 19.5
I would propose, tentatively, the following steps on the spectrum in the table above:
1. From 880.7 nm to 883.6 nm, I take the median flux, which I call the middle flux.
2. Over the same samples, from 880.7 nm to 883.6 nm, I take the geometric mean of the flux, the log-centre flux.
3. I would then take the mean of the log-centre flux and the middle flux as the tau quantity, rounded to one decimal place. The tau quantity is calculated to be 20.3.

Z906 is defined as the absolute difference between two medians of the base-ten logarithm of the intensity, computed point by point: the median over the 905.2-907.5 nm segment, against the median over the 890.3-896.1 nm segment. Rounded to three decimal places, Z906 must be 0.068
